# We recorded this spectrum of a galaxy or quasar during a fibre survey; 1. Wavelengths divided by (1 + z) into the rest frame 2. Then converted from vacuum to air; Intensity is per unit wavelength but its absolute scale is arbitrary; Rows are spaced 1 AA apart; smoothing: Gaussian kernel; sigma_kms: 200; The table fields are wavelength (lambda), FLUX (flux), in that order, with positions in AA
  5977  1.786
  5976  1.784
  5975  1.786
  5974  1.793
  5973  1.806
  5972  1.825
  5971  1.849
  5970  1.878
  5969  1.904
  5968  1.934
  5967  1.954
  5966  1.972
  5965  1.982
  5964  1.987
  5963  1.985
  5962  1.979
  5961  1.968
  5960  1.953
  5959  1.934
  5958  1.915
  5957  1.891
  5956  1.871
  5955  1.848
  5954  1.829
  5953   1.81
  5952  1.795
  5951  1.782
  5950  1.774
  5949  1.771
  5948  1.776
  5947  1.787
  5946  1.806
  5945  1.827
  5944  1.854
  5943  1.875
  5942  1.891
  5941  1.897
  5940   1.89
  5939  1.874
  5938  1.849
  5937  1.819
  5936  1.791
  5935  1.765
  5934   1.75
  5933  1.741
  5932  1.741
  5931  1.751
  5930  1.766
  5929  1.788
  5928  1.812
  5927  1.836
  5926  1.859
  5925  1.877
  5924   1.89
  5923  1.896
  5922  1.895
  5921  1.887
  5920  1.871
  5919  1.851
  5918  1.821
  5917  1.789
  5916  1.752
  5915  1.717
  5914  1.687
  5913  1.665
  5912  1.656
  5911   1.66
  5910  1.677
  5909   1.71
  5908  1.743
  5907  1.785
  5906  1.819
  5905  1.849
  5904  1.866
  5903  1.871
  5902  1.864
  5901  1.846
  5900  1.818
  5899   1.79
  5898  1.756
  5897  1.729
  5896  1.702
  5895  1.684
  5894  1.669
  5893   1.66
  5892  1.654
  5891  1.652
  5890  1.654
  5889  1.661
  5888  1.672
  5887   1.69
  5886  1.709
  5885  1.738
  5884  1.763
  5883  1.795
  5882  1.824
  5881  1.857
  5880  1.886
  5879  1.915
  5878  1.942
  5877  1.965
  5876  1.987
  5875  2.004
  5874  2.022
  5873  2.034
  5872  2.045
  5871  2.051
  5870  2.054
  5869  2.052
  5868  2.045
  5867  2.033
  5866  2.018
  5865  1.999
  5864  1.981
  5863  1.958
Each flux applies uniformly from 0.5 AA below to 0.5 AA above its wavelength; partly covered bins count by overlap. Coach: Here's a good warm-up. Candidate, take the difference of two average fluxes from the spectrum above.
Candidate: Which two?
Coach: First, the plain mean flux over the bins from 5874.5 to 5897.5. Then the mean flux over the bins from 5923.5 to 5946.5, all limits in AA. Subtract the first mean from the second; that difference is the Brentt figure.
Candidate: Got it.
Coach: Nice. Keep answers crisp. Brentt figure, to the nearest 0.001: 0.049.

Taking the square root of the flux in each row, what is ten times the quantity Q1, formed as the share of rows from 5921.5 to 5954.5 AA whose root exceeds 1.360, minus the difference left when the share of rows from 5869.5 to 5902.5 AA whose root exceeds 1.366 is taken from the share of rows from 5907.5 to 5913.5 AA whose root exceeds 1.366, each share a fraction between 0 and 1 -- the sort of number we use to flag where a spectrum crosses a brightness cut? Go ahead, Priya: 6.7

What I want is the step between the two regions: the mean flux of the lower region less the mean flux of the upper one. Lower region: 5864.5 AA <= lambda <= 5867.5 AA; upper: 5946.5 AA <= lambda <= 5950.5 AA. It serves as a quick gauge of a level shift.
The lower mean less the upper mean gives 0.24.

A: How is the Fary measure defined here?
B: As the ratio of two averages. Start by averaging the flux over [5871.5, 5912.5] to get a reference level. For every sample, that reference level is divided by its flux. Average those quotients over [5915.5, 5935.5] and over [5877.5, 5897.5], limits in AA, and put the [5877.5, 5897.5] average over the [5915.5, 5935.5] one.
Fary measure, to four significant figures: 1.044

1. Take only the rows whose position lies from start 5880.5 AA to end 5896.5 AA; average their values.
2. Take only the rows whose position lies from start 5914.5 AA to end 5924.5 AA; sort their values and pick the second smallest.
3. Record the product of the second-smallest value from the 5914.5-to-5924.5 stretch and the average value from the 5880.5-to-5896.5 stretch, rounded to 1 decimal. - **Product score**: 3.0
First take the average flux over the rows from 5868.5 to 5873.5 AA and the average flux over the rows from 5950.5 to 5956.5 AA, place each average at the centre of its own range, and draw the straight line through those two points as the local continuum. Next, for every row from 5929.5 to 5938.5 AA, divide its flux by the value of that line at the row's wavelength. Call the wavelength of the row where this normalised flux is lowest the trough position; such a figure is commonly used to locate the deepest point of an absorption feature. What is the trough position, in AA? 5932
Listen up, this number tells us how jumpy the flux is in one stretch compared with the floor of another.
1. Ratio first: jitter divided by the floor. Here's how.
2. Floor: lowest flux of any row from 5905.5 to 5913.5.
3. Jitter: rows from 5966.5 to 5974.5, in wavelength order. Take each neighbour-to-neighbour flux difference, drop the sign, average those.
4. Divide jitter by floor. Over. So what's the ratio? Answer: 0.014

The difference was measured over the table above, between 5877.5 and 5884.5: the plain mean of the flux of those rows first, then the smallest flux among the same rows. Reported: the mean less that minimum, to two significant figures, 0.092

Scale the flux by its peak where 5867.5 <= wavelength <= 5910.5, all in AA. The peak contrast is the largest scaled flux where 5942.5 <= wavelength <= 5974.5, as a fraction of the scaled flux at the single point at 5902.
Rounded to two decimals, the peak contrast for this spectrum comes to 1.07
